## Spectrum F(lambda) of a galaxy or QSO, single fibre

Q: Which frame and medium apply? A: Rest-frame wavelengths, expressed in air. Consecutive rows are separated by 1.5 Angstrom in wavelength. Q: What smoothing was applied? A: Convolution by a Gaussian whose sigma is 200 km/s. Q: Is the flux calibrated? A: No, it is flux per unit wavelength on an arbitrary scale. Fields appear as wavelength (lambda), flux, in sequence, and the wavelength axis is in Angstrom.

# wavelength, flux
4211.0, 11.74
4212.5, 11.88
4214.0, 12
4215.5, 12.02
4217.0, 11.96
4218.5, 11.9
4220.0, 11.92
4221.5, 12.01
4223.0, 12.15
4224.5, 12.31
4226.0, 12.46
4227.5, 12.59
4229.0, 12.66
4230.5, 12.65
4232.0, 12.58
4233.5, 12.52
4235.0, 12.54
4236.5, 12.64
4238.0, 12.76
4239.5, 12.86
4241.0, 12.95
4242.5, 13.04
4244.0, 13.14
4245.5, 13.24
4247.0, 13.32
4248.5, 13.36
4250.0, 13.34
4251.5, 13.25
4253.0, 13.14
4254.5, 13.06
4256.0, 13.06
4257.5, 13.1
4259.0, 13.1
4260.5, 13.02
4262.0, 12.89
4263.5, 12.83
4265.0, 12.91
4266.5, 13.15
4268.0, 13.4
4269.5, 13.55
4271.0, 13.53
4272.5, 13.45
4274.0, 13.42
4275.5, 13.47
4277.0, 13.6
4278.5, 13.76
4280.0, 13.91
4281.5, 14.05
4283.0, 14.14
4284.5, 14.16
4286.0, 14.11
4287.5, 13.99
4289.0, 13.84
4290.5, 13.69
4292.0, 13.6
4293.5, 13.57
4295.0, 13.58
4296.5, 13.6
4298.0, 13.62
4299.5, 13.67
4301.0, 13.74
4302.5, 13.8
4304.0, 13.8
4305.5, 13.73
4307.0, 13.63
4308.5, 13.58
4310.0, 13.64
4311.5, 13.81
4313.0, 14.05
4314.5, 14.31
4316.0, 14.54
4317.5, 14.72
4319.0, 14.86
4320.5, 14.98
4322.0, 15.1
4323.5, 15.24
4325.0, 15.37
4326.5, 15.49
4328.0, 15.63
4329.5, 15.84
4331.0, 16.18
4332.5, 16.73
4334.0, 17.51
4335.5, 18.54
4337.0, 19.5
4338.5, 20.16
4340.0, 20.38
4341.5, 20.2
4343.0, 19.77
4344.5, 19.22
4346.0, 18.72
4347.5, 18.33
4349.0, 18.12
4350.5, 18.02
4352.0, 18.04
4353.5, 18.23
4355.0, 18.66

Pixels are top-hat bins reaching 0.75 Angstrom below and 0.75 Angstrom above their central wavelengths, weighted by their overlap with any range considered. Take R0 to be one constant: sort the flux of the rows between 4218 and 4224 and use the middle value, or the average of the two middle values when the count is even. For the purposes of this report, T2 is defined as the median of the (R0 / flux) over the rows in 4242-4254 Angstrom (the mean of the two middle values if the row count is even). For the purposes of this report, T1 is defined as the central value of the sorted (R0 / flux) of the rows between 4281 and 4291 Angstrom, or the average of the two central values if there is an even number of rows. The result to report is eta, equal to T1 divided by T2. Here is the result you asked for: 0.943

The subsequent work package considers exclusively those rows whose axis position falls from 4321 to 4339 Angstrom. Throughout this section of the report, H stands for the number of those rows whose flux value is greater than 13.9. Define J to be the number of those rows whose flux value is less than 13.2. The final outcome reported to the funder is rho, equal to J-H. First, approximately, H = 12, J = 0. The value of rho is -12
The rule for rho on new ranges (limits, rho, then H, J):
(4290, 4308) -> 0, 0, 0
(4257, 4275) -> 7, 0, 7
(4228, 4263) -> 18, 0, 18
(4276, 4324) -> -14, 14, 0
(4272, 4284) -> -3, 3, 0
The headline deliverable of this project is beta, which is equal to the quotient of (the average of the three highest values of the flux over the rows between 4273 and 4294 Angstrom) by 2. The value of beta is 7.1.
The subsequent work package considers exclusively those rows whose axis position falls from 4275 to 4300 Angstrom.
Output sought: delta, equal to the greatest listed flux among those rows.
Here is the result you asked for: 14.16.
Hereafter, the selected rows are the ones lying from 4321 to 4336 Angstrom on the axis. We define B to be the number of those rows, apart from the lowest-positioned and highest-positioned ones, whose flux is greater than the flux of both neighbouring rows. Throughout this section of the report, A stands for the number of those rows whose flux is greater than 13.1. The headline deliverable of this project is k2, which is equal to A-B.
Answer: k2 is 10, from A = 10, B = 0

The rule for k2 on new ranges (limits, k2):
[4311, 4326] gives 10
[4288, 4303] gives 10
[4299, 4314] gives 10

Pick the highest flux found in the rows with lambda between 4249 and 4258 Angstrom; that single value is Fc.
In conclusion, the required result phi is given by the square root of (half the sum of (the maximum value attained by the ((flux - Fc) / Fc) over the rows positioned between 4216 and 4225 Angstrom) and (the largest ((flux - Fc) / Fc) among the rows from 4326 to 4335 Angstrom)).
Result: 0.34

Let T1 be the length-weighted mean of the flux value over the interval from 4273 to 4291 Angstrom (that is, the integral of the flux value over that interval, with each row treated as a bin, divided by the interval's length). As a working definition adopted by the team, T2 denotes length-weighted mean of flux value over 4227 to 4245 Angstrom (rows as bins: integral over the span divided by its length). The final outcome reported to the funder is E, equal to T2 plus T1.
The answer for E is 26.6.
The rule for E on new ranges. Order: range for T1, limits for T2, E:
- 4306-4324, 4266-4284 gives 28.0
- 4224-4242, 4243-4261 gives 25.8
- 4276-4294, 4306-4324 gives 28.2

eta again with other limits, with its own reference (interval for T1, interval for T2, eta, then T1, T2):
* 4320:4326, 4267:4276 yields 0.887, 0.79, 0.89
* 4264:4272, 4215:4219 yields 0.893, 0.89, 1.00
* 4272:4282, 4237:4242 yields 0.946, 0.88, 0.93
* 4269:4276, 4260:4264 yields 0.957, 0.89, 0.93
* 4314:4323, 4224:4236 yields 0.849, 0.81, 0.95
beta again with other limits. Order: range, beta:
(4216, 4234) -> 6.3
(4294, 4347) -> 10.1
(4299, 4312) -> 6.9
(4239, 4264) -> 6.7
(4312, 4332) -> 7.9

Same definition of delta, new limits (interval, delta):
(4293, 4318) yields 14.72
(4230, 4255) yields 13.36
